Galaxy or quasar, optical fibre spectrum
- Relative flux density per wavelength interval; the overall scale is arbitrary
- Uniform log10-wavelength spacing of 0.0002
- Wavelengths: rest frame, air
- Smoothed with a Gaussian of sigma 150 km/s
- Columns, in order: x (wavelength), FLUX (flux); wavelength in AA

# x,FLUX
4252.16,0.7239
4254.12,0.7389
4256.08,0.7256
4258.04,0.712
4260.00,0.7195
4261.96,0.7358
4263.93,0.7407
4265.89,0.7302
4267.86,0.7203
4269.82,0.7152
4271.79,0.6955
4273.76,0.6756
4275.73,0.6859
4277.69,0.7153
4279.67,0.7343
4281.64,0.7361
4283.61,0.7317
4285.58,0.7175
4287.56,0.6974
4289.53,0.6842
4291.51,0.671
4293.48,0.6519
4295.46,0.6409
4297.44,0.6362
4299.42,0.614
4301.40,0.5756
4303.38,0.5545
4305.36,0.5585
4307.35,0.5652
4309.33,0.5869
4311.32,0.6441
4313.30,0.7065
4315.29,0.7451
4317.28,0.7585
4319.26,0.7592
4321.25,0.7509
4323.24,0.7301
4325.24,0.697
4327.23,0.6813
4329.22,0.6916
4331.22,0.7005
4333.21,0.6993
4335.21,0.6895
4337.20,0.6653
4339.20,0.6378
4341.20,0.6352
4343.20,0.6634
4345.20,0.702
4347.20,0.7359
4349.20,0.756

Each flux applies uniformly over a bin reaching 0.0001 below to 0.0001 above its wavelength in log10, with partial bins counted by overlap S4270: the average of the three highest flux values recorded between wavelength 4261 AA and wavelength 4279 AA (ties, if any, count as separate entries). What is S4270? 0.736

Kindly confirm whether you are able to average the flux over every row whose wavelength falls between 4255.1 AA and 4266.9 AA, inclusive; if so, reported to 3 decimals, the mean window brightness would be 0.727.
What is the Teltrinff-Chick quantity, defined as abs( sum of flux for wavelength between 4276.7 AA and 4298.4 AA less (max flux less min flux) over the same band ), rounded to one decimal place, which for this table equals 7.5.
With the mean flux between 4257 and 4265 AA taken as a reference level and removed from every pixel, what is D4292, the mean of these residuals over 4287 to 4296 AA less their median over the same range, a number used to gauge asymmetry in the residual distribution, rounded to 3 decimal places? -0.002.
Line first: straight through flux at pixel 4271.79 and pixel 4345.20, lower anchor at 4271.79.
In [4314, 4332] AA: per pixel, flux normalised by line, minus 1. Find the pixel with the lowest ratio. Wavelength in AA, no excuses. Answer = 4327.23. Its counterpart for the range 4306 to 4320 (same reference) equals 4307.35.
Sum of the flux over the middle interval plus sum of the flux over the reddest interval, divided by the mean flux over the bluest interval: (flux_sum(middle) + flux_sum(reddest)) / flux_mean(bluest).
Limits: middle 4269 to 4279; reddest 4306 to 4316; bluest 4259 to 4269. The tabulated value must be 9.2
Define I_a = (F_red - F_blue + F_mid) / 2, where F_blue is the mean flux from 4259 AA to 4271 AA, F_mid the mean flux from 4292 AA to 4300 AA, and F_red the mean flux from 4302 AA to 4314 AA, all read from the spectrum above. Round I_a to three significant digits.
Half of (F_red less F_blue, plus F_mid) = 0.256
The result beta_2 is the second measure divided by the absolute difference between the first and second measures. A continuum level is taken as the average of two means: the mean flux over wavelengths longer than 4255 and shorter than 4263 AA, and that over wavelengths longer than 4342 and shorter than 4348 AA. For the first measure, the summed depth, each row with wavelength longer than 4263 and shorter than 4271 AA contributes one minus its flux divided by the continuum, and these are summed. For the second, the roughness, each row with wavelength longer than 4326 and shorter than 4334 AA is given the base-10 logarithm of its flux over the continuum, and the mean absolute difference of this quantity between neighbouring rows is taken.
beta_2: 0.0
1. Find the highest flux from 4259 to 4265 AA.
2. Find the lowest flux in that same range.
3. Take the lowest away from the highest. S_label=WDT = 0.021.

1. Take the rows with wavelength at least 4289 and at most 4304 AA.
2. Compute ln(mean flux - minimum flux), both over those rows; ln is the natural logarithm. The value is -2.6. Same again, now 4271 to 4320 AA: -2.2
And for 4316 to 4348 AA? -2.7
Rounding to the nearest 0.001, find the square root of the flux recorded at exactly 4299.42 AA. 0.784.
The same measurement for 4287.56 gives 0.835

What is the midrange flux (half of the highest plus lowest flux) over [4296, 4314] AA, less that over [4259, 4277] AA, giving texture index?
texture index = -0.078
